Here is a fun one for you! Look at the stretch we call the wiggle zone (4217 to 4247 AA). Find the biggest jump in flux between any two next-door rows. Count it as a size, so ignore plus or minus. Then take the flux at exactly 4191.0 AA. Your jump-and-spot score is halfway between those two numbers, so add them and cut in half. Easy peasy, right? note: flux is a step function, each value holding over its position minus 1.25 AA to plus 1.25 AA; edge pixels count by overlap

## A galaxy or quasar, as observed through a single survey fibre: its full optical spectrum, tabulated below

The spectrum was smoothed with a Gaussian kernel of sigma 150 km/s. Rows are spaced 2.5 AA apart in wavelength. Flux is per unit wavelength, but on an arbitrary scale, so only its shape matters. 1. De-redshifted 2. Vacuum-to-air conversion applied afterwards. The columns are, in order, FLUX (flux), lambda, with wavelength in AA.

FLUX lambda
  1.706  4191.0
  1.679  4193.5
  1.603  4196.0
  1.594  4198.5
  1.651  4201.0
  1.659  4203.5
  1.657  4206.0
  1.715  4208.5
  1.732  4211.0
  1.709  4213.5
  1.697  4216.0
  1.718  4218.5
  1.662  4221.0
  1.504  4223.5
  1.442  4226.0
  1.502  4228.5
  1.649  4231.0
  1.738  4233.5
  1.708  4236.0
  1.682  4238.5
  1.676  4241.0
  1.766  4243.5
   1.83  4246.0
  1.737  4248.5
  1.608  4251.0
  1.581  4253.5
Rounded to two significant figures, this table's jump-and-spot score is 0.93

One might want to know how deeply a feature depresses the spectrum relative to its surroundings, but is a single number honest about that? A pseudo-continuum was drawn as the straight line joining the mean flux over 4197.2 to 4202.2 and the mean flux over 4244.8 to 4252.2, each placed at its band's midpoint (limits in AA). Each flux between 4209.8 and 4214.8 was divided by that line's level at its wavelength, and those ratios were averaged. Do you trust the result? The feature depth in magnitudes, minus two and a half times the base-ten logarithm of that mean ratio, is -0.046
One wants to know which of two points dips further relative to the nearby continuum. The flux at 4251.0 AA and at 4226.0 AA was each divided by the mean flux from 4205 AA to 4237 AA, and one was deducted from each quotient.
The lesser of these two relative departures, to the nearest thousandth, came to -0.125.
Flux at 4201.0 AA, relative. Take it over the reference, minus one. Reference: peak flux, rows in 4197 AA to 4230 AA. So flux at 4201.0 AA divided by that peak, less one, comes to -0.047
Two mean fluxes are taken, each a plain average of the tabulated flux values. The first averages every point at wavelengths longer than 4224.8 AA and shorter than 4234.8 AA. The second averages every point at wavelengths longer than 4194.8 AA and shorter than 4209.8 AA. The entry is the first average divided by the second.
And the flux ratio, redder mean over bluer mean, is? 0.96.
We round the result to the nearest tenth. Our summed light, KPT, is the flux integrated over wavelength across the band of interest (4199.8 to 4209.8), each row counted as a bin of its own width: 16.7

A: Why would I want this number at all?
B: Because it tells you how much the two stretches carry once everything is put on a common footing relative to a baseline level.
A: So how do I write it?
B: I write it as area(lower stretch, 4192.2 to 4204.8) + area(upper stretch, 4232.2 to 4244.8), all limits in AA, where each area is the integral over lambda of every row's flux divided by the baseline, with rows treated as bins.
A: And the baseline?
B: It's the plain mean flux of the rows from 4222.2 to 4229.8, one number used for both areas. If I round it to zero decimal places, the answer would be 28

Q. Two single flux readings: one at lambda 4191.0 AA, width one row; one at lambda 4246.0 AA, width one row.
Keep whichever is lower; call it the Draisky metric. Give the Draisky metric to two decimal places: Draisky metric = 1.71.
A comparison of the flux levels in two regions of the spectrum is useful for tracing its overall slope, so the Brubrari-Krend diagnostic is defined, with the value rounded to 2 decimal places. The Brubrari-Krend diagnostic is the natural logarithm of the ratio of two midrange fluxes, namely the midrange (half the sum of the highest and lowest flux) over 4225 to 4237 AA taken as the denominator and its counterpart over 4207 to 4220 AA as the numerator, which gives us 0.08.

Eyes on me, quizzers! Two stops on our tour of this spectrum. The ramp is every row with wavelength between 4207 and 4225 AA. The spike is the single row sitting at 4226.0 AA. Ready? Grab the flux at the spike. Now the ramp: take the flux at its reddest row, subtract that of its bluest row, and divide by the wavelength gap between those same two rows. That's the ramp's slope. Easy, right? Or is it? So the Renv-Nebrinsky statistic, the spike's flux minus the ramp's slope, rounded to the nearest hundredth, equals 1.46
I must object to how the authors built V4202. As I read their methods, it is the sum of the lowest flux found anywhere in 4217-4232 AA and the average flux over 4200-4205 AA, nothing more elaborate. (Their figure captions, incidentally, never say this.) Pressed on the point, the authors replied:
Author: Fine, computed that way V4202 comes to 3.10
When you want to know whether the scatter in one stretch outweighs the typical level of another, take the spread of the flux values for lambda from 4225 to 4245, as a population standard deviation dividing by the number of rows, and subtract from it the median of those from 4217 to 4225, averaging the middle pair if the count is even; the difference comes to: -1.56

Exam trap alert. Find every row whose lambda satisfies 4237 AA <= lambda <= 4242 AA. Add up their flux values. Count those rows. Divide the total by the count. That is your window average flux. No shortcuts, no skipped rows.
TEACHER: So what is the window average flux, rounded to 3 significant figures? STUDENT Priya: 1.68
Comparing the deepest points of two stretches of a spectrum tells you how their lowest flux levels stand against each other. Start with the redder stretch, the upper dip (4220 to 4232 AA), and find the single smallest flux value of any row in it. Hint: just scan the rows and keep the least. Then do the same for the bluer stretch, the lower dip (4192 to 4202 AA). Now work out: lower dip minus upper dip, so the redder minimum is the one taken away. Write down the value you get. 0.15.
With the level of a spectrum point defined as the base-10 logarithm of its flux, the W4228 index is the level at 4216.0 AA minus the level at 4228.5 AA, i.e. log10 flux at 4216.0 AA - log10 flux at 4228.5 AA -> 0.05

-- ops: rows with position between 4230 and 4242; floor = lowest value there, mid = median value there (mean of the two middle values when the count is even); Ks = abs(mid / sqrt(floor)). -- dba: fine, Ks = 1.31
